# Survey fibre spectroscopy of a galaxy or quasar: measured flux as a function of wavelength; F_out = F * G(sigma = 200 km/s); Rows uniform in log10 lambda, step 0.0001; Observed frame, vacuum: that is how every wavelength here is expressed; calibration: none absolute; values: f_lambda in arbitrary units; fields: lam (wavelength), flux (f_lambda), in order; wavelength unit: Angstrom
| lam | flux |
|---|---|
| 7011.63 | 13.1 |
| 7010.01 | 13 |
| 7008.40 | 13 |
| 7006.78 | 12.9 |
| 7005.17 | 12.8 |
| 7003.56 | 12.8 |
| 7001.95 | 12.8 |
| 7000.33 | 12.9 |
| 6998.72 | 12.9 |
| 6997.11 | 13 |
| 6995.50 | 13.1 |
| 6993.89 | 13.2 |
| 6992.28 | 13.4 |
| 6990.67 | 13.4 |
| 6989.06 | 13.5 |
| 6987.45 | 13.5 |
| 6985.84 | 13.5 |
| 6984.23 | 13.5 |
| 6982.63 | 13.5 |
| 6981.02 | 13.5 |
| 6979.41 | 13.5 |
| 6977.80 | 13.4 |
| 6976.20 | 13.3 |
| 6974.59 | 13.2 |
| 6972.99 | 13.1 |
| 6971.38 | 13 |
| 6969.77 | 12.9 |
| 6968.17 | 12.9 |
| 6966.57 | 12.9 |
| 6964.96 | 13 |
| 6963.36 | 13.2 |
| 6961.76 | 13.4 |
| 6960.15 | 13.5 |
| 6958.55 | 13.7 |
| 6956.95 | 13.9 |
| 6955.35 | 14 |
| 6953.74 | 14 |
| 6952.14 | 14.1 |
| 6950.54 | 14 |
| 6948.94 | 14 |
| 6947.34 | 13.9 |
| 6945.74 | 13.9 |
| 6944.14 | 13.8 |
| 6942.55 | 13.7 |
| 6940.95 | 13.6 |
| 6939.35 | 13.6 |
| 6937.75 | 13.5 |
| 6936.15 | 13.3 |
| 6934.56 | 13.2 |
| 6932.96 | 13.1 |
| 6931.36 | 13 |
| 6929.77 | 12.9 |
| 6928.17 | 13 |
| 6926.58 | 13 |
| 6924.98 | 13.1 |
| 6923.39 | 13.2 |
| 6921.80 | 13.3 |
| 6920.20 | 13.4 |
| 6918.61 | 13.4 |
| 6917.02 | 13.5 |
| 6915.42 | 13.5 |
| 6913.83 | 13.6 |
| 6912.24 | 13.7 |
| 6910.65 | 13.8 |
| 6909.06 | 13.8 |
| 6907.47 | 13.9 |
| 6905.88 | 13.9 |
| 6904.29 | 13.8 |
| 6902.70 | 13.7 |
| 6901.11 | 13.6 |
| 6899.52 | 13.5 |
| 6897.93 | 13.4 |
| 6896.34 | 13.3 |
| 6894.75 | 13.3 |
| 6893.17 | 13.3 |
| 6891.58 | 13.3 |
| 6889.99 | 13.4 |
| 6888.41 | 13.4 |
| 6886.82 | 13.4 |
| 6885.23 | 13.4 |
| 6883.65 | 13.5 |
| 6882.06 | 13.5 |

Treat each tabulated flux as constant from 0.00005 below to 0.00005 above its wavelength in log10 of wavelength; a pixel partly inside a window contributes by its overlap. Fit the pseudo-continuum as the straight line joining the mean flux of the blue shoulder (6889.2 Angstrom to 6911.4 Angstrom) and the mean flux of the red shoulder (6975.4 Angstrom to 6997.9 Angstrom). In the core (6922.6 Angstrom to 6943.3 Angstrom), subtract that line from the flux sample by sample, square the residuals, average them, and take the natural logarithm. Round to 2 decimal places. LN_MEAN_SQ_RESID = -1.99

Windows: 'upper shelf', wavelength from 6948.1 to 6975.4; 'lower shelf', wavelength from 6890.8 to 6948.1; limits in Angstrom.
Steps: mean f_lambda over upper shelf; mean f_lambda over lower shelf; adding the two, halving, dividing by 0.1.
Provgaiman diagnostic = 135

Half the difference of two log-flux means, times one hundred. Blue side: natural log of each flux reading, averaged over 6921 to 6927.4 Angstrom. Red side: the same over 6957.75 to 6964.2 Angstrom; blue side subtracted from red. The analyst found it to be 1.1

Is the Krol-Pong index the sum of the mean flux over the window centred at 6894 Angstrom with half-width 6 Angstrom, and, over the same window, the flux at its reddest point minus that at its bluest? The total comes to 13.46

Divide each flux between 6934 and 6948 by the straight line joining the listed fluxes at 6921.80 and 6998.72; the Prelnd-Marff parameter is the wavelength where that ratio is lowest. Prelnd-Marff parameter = 6934.56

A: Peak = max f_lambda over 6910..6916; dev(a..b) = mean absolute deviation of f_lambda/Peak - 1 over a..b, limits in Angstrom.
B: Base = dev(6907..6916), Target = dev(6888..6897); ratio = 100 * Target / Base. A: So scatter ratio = 38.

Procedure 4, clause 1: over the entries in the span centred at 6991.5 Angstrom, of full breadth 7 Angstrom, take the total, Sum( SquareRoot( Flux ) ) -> 15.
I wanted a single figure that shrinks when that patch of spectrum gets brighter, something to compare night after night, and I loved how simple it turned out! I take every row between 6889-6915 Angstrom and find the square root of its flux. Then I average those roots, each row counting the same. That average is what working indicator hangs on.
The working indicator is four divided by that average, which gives 1.09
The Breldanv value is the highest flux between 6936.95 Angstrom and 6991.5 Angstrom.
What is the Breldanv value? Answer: 14.1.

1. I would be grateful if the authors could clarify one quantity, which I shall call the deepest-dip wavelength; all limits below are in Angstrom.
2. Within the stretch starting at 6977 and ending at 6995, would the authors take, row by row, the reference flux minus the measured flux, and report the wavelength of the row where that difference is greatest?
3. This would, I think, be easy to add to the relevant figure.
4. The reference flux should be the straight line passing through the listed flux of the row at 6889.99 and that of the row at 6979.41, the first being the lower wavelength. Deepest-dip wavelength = 6993.89 Angstrom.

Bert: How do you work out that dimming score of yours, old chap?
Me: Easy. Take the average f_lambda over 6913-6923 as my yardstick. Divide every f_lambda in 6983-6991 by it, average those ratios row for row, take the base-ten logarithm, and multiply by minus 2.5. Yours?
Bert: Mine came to 0.00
